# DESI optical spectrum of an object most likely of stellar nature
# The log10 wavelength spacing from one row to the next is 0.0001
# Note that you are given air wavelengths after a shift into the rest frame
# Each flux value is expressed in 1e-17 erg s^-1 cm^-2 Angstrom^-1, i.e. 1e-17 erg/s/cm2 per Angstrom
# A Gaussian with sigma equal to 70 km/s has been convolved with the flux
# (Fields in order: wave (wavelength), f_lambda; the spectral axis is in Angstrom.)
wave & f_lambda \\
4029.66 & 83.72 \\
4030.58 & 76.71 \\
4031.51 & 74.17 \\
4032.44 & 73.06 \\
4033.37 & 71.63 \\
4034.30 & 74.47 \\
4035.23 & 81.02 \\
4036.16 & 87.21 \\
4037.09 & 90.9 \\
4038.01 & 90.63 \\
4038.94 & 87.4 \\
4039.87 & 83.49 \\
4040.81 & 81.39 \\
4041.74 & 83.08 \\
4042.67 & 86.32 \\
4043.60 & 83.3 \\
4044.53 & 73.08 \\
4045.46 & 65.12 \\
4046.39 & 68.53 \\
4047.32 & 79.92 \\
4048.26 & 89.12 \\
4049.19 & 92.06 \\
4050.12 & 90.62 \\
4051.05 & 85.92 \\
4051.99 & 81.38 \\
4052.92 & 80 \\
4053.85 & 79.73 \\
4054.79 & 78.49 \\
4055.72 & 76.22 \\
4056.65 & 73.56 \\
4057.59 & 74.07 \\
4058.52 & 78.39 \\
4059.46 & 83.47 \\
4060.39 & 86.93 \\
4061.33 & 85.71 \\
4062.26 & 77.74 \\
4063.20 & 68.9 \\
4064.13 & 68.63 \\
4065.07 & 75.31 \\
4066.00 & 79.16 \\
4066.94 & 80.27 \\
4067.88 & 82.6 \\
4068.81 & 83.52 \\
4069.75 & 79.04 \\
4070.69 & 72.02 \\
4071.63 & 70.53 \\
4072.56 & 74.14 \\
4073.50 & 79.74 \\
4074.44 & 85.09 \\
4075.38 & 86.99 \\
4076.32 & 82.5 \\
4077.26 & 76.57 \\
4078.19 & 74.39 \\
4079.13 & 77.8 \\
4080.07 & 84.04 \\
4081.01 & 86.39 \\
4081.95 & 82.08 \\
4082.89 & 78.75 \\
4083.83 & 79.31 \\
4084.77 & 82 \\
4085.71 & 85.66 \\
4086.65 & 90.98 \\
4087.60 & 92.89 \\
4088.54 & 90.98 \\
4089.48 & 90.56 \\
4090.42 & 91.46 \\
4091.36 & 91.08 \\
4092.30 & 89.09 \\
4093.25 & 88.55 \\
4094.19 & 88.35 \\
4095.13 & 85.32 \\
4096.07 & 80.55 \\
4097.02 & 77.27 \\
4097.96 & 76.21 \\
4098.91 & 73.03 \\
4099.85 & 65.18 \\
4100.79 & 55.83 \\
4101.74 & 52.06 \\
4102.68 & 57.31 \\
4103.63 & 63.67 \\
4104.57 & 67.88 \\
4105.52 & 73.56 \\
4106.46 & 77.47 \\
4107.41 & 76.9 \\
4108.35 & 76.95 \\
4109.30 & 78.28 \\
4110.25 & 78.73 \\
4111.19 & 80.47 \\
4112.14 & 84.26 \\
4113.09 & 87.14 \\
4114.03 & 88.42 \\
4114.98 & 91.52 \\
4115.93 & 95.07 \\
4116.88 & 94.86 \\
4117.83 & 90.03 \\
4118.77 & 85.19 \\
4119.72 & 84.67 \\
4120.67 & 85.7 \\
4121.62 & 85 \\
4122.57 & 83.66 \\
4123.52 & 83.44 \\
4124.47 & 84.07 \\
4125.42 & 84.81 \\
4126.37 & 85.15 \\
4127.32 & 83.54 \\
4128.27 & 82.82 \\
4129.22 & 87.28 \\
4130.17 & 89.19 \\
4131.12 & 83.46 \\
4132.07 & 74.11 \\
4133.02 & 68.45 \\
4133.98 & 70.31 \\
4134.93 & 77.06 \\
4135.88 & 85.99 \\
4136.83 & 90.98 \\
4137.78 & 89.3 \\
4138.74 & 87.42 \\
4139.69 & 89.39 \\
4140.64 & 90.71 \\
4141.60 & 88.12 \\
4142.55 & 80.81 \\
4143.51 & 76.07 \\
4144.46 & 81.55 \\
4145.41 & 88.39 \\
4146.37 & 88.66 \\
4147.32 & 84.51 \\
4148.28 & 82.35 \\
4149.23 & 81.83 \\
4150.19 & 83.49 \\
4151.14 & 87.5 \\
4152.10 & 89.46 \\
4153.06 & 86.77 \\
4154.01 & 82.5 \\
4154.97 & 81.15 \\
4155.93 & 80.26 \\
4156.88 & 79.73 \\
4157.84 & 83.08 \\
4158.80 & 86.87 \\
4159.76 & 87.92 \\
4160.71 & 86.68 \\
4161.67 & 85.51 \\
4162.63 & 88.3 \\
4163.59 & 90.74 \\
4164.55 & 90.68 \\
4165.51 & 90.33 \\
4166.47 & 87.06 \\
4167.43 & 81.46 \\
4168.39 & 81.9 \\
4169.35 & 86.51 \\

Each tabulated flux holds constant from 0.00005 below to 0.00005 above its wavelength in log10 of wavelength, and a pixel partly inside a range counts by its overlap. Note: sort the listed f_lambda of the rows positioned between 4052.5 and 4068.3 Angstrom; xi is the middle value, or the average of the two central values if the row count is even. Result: 78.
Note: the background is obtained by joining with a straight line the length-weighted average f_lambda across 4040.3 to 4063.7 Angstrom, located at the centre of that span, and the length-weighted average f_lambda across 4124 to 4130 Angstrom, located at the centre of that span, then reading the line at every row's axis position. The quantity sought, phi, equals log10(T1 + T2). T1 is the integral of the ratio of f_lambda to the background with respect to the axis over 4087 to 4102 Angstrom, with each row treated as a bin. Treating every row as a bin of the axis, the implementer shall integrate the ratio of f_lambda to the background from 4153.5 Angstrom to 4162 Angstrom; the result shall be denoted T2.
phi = 1.4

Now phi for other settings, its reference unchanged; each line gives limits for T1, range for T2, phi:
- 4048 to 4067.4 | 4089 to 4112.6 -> 1.6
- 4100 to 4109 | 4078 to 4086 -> 1.2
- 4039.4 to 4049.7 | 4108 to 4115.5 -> 1.3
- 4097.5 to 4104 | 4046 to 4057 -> 1.2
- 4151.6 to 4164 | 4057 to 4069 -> 1.4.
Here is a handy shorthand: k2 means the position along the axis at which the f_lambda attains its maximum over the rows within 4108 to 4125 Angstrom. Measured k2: 4115.93 Angstrom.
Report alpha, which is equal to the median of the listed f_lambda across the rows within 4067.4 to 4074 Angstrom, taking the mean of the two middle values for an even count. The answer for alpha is 79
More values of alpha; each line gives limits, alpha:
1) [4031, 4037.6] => 74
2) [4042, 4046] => 78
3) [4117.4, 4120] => 85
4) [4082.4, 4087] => 82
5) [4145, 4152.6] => 86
